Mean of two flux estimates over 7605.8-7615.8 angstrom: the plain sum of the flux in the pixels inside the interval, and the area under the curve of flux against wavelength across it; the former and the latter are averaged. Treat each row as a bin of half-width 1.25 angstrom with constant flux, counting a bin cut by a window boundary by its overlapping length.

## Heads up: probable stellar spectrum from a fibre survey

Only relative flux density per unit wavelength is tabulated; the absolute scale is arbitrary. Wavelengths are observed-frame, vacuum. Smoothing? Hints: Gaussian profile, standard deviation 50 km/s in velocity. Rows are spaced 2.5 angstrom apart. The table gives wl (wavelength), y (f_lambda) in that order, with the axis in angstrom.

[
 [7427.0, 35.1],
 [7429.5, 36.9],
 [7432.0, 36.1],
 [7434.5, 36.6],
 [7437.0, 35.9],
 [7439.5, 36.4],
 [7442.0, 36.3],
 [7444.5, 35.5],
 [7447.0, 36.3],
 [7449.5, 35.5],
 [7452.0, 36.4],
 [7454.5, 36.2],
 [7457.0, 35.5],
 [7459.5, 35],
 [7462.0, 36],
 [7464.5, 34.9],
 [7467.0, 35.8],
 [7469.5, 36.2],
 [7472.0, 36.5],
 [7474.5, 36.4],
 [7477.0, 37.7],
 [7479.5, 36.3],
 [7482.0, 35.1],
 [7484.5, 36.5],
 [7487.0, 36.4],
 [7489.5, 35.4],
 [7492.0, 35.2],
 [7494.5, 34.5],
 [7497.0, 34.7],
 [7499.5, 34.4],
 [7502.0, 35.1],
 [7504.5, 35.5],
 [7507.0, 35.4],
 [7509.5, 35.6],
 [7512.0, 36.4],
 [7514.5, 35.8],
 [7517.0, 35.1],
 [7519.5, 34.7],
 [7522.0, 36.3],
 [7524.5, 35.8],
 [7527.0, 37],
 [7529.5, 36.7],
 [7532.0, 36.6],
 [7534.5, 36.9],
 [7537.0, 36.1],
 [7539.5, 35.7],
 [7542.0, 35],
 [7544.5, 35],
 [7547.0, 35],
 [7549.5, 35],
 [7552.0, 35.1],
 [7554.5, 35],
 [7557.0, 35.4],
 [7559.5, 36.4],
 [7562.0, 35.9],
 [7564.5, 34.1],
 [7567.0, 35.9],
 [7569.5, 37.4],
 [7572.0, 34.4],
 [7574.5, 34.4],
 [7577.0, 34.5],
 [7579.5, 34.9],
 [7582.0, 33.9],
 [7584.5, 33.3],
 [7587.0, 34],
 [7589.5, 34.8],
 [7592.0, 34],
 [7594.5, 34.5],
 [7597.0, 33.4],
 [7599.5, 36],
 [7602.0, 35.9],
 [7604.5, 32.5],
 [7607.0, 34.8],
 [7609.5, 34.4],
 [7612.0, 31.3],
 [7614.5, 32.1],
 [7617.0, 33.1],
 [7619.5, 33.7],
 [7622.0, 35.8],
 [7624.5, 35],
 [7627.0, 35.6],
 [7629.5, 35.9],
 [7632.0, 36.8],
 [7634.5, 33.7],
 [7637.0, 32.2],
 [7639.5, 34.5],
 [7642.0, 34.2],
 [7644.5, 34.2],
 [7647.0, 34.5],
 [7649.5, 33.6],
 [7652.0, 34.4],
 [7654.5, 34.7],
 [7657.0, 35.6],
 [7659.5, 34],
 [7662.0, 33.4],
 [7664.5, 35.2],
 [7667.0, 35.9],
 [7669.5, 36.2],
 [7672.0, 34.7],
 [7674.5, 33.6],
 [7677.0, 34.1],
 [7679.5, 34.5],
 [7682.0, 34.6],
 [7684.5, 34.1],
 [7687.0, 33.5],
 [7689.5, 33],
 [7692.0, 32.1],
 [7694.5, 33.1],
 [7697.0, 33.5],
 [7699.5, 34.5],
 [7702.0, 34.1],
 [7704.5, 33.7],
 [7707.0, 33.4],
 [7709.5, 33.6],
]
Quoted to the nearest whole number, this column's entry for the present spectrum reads 232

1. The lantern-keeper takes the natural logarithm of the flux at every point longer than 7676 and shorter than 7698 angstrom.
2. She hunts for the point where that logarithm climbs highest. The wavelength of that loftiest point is 7682.0 angstrom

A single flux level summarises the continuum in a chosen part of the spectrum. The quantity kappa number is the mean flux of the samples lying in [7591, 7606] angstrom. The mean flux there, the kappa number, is 34.4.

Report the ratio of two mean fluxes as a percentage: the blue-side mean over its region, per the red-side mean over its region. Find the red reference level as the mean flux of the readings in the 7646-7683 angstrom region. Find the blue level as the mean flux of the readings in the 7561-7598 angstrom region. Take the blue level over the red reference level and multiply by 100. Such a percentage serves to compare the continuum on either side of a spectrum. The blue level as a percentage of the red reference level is 100.1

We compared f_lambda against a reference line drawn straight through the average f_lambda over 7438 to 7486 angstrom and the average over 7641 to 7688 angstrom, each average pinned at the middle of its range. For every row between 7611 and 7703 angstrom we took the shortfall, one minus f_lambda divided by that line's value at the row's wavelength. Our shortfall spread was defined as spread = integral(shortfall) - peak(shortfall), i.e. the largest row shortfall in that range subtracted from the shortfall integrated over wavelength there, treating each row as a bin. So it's 0.8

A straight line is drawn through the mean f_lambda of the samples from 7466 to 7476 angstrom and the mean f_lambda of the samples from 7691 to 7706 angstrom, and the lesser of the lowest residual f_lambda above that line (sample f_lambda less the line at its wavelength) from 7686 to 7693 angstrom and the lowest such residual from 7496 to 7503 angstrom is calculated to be -1.5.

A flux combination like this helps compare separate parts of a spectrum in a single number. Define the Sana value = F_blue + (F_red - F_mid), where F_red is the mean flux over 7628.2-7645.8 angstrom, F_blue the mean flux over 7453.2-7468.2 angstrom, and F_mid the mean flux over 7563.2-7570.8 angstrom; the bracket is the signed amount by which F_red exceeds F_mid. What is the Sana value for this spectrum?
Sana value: 34.3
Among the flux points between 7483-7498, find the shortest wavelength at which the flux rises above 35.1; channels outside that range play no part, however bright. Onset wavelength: 7484.5 angstrom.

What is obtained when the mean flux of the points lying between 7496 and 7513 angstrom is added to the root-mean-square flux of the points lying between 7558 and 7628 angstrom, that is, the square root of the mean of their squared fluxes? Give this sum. 69.8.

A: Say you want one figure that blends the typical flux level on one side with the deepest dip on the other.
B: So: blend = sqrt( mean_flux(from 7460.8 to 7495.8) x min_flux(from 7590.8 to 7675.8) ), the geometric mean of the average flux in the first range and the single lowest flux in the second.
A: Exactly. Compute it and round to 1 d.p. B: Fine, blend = 33.5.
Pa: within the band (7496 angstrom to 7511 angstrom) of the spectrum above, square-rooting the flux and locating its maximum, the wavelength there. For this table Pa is 7509.5 angstrom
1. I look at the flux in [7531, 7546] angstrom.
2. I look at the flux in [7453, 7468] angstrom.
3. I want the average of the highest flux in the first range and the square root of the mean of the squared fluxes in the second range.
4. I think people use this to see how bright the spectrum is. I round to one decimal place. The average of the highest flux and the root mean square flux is 36.2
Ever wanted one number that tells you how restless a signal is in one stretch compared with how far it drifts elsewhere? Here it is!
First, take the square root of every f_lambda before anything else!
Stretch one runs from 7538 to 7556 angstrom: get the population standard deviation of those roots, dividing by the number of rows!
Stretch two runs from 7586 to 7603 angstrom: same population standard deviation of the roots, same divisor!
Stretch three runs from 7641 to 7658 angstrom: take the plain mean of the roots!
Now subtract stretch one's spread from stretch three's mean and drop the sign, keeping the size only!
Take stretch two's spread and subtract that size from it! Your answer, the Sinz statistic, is -5.77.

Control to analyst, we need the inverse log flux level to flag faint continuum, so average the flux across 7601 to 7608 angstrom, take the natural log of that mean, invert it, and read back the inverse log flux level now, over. 0.283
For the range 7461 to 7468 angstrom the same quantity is 0.280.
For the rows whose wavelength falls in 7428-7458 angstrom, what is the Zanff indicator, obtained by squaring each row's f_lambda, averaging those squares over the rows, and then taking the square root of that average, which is 36.1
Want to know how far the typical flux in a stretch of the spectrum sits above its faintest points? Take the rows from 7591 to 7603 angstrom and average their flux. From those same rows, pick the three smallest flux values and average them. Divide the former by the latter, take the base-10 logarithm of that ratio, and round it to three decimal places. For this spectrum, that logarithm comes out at 0.010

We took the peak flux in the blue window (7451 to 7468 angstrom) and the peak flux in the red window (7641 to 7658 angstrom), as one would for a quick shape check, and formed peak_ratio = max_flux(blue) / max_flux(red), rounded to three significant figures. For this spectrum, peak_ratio 1.02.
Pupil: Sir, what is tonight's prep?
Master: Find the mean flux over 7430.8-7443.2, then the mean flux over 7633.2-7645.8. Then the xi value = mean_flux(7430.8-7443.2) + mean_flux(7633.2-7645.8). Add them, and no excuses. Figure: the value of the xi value 70.0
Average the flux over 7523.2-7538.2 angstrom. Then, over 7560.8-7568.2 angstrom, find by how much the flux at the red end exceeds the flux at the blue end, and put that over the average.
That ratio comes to 0.00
